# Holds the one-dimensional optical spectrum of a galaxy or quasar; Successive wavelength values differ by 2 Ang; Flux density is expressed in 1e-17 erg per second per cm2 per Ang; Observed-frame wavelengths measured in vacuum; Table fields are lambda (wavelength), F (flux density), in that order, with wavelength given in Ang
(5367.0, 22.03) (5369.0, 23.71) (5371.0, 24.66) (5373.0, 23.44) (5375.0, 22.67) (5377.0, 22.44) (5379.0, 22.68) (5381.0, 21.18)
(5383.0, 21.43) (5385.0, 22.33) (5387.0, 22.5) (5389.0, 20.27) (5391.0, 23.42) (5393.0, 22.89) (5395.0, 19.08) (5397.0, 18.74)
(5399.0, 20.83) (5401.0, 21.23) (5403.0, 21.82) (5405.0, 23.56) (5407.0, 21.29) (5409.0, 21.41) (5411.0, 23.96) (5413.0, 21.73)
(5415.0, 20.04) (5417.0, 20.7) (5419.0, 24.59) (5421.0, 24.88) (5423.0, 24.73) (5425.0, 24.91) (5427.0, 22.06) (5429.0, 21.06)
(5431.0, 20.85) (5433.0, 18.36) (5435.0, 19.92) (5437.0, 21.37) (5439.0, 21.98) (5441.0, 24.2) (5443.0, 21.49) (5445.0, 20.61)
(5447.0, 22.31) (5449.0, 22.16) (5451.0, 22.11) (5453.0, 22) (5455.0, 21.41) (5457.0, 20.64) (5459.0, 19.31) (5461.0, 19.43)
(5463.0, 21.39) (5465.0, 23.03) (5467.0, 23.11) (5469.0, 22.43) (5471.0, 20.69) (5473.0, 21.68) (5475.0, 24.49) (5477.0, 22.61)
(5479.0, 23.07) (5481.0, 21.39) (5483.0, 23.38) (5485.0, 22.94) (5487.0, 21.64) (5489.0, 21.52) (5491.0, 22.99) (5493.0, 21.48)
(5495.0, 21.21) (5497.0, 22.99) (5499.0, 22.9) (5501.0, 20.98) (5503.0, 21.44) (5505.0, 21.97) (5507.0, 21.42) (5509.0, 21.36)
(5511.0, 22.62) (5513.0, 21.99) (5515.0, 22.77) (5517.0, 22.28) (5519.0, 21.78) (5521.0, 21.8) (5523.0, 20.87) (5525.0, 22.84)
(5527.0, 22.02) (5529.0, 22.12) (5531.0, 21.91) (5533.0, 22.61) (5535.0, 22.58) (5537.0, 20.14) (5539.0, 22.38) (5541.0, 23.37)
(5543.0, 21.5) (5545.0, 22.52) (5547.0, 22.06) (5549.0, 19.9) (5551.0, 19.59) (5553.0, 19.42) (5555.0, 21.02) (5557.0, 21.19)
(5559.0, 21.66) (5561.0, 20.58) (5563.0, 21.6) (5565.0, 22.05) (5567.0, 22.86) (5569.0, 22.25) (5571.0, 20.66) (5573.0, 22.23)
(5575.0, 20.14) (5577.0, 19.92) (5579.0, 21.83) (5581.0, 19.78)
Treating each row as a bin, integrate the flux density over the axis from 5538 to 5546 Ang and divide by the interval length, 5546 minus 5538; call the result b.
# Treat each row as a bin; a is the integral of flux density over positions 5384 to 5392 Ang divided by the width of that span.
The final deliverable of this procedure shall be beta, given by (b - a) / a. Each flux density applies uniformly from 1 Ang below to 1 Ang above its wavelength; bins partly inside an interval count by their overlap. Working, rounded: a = 22.1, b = 22.4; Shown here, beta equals 0.01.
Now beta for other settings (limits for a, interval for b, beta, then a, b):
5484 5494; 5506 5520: 0.00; 22.1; 22.0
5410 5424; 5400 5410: -0.05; 22.9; 21.9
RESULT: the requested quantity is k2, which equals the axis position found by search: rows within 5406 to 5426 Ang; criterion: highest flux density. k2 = 5425.0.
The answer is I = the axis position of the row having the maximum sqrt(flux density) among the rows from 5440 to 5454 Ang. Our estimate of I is 5441.0 Ang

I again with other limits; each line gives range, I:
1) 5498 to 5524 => 5499.0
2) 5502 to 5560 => 5541.0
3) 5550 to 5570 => 5567.0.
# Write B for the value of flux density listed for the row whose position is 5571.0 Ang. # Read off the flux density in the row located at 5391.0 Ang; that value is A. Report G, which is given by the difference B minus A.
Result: -2.8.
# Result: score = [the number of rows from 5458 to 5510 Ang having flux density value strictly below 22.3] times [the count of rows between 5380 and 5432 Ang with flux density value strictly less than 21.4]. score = 165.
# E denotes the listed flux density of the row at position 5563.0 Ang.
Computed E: 21.6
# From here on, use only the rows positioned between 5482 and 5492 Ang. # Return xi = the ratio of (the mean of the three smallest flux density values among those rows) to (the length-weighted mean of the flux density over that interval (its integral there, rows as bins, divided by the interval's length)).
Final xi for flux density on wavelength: 0.980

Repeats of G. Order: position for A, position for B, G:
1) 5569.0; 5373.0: 1.2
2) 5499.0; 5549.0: -3.0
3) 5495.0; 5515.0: 1.6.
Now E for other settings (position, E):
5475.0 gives 24.49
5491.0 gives 22.99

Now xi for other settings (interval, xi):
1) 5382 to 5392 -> 0.971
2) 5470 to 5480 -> 0.962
